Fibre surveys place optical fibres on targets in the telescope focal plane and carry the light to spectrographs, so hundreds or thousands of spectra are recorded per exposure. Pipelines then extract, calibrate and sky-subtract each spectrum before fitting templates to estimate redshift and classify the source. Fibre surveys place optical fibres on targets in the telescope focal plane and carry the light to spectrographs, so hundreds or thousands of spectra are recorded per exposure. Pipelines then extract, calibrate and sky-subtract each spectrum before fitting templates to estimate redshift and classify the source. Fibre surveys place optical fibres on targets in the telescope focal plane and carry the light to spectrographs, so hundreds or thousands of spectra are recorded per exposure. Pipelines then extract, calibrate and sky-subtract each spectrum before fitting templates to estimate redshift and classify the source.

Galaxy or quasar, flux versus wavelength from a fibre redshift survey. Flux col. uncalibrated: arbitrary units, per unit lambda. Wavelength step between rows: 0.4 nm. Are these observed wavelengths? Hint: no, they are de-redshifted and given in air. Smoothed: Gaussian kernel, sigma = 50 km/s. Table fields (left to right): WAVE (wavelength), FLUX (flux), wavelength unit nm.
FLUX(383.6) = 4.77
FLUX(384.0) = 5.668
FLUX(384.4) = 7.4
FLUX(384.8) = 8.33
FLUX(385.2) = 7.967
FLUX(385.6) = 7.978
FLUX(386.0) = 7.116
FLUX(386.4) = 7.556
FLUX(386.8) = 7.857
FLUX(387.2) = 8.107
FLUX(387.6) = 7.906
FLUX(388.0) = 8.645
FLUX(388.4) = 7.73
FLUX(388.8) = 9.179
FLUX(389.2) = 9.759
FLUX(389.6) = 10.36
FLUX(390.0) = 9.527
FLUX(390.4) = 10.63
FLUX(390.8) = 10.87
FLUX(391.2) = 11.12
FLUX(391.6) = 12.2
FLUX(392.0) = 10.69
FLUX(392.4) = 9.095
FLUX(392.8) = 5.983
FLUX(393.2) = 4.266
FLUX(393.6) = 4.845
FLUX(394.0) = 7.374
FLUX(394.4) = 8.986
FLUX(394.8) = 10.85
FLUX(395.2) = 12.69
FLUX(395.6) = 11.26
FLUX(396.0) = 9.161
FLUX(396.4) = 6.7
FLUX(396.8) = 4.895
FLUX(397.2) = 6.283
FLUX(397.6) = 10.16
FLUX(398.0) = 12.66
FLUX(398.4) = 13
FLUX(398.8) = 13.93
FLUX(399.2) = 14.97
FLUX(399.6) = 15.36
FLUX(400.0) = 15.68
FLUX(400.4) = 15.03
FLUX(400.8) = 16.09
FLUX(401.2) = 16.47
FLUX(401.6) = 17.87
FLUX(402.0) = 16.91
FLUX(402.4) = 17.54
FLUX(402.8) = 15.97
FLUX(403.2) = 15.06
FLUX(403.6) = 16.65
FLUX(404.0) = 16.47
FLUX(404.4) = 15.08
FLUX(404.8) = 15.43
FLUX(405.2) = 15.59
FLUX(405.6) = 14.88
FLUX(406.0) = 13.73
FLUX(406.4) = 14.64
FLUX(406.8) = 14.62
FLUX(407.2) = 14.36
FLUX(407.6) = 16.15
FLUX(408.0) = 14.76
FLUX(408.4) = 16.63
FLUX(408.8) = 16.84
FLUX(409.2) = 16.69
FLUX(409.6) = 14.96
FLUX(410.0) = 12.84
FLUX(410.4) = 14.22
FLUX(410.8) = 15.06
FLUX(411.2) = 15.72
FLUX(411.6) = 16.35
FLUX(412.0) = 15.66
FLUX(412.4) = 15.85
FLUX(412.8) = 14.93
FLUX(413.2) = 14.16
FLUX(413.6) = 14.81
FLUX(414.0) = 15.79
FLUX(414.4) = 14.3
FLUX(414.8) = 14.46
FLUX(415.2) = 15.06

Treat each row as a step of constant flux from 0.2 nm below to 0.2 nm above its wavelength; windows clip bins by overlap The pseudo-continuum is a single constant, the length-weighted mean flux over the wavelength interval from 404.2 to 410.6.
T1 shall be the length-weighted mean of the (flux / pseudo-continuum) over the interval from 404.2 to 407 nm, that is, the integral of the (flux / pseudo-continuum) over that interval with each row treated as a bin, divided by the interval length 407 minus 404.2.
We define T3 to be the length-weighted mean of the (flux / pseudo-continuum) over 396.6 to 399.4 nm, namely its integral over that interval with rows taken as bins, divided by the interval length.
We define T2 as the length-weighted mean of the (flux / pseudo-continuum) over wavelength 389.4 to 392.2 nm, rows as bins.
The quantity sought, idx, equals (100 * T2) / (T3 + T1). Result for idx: 41.9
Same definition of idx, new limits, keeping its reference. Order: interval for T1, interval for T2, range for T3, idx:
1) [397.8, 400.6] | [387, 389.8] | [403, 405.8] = 29.4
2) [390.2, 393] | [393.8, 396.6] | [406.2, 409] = 37.5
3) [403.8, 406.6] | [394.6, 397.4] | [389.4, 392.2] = 34.1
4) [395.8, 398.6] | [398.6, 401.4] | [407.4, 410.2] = 62.6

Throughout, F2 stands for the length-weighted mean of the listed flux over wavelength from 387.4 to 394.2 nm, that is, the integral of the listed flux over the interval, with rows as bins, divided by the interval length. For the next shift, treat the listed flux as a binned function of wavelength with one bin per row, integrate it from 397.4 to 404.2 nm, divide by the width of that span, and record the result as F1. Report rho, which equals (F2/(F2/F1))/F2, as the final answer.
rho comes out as 1.73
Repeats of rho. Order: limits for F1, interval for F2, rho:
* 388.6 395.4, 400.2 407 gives 0.59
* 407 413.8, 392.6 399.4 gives 1.65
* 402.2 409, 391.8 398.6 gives 1.78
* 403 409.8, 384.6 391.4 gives 1.74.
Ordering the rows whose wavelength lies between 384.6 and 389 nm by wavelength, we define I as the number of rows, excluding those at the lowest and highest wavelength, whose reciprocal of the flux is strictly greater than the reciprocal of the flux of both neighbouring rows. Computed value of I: 4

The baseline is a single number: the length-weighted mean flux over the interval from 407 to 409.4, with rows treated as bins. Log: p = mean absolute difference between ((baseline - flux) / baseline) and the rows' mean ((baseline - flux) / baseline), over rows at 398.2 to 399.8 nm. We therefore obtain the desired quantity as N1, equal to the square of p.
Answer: 0.0029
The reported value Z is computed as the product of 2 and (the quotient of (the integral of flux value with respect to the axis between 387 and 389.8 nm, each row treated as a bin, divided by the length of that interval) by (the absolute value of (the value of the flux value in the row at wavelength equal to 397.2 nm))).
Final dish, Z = 2.8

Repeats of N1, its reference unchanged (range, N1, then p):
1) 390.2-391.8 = 0.0010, 0.031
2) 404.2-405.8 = 0.0003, 0.017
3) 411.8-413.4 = 0.0014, 0.038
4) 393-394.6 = 0.0130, 0.114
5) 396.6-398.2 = 0.0335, 0.183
